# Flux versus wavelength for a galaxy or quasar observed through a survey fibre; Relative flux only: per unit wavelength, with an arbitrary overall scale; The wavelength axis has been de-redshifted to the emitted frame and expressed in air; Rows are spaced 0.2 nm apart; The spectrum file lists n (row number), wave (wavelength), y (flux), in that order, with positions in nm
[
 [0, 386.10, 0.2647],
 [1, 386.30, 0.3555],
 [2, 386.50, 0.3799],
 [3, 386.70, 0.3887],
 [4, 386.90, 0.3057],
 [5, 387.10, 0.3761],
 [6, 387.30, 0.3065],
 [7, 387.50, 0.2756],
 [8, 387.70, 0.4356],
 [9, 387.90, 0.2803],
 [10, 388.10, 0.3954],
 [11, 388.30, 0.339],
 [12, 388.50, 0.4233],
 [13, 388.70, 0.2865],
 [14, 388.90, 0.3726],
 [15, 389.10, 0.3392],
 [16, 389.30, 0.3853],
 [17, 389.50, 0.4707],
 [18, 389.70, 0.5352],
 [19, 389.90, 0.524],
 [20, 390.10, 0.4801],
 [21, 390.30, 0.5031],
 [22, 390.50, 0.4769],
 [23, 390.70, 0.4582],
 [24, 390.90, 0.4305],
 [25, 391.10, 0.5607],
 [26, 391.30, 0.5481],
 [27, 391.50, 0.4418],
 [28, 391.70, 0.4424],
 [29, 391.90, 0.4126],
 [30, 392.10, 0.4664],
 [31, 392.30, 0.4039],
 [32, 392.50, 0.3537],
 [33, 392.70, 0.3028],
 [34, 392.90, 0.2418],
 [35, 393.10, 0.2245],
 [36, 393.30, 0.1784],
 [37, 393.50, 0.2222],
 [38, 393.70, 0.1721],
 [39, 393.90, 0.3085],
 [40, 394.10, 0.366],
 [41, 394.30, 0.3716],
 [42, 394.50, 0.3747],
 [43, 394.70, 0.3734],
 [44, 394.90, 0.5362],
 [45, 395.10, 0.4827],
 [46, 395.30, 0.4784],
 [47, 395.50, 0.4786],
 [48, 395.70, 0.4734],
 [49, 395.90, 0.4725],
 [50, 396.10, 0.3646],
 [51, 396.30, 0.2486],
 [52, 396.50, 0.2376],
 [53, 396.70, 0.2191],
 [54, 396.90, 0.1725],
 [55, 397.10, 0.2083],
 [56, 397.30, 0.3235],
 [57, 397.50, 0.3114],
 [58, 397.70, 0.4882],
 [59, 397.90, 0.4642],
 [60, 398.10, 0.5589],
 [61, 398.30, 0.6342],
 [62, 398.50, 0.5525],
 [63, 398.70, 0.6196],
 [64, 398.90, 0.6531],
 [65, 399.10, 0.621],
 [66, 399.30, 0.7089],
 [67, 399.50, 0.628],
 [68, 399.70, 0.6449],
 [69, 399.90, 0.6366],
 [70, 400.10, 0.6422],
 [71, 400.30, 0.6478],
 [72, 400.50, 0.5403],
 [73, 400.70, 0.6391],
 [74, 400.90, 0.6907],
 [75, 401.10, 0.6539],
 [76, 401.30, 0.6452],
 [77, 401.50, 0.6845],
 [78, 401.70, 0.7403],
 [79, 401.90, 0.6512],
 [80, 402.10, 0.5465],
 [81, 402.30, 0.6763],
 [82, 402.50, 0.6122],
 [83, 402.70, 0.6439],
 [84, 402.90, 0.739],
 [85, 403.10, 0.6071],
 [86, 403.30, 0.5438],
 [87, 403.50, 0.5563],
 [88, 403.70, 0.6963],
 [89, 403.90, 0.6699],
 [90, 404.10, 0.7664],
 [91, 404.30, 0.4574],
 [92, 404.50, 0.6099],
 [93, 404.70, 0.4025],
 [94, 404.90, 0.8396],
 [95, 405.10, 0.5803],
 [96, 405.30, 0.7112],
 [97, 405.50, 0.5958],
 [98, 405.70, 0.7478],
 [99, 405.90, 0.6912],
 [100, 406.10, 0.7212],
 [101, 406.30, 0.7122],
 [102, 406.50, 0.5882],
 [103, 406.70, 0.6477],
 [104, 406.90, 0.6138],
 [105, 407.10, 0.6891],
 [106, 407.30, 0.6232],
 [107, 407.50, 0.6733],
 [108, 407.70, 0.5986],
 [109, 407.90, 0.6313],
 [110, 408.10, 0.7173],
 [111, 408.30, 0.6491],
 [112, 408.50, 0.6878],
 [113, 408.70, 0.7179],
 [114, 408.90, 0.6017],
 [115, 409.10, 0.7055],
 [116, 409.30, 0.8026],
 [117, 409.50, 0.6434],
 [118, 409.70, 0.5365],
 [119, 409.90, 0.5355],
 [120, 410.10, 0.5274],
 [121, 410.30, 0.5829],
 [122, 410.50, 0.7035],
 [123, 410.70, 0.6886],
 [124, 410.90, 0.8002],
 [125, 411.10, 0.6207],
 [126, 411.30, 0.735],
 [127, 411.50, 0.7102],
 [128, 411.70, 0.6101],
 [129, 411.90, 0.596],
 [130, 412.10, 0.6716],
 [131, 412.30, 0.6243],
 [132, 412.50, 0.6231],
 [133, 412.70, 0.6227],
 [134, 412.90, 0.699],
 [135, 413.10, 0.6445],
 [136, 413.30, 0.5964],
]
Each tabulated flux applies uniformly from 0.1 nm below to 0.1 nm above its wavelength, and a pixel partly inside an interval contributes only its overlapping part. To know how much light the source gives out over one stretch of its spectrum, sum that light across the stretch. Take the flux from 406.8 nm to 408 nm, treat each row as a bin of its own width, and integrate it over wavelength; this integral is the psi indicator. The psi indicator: 0.77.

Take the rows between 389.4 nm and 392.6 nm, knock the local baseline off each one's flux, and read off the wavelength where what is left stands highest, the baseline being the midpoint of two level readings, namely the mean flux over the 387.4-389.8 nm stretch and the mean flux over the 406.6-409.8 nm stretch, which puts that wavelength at 391.10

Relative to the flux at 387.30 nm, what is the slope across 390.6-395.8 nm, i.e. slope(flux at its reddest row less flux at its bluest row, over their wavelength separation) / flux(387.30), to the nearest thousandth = 0.010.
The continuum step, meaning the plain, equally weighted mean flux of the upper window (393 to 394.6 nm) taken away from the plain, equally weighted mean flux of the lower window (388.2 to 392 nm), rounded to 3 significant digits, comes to 0.166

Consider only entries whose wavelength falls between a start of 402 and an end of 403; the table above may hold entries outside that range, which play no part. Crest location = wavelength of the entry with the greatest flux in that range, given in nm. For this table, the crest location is 402.90 nm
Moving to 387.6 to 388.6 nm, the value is 387.70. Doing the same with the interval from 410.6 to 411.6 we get 410.90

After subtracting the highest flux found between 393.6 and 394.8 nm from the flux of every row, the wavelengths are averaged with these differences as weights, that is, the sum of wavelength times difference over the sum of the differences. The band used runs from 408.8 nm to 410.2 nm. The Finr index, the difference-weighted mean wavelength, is 409.40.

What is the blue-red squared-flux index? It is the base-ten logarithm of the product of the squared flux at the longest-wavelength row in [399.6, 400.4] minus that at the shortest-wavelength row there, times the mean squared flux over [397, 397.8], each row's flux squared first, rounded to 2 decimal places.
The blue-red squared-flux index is -3.34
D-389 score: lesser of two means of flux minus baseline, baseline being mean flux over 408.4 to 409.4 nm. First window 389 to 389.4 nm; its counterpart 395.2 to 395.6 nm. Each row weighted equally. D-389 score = -0.34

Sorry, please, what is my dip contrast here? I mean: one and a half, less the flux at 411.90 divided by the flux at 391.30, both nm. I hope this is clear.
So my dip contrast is 0.41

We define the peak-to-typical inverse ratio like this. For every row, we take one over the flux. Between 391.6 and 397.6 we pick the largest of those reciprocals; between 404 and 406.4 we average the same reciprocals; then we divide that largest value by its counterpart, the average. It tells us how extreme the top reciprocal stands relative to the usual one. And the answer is 3.6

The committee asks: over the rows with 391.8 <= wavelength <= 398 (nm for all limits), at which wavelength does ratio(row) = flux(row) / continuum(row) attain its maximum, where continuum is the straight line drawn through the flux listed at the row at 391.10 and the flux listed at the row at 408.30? 394.90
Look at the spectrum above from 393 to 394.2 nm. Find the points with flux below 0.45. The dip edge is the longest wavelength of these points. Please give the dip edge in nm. 394.10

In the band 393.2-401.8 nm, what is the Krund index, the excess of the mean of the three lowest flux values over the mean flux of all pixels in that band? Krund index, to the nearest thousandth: -0.302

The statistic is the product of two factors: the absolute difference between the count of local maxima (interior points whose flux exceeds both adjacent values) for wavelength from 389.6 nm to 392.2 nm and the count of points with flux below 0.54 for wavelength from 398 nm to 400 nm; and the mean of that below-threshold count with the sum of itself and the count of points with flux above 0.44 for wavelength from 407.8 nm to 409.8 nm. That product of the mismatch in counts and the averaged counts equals 15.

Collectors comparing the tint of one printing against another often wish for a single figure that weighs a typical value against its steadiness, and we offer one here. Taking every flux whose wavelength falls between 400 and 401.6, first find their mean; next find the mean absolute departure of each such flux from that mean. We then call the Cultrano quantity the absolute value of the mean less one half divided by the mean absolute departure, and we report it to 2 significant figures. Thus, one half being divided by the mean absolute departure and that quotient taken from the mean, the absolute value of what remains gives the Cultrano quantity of 18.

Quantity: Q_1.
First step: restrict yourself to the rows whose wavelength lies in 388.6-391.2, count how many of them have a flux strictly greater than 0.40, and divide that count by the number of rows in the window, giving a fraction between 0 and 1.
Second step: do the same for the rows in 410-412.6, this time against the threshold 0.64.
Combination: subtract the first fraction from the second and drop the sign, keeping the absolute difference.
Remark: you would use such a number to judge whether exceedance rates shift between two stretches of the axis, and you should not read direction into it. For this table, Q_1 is 0.23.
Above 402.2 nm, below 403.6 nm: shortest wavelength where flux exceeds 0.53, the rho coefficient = 402.30 nm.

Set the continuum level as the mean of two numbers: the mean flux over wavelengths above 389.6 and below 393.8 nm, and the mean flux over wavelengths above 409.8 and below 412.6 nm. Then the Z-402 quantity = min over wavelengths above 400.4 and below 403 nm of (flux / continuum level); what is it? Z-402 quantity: 1.0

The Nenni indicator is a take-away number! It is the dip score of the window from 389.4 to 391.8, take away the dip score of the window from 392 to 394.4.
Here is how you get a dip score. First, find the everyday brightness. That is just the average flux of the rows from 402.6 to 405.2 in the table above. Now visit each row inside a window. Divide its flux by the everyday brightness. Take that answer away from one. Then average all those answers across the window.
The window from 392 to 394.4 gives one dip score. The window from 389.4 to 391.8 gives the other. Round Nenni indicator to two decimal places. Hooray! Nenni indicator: -0.30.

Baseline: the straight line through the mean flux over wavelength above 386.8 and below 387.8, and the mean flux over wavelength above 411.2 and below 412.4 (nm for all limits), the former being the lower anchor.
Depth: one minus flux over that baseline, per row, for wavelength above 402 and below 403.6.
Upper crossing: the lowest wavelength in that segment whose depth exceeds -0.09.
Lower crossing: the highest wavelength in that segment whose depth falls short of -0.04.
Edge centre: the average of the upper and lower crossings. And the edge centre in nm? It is 402.60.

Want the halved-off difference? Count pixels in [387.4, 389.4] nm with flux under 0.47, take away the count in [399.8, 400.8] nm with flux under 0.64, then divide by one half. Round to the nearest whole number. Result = 14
